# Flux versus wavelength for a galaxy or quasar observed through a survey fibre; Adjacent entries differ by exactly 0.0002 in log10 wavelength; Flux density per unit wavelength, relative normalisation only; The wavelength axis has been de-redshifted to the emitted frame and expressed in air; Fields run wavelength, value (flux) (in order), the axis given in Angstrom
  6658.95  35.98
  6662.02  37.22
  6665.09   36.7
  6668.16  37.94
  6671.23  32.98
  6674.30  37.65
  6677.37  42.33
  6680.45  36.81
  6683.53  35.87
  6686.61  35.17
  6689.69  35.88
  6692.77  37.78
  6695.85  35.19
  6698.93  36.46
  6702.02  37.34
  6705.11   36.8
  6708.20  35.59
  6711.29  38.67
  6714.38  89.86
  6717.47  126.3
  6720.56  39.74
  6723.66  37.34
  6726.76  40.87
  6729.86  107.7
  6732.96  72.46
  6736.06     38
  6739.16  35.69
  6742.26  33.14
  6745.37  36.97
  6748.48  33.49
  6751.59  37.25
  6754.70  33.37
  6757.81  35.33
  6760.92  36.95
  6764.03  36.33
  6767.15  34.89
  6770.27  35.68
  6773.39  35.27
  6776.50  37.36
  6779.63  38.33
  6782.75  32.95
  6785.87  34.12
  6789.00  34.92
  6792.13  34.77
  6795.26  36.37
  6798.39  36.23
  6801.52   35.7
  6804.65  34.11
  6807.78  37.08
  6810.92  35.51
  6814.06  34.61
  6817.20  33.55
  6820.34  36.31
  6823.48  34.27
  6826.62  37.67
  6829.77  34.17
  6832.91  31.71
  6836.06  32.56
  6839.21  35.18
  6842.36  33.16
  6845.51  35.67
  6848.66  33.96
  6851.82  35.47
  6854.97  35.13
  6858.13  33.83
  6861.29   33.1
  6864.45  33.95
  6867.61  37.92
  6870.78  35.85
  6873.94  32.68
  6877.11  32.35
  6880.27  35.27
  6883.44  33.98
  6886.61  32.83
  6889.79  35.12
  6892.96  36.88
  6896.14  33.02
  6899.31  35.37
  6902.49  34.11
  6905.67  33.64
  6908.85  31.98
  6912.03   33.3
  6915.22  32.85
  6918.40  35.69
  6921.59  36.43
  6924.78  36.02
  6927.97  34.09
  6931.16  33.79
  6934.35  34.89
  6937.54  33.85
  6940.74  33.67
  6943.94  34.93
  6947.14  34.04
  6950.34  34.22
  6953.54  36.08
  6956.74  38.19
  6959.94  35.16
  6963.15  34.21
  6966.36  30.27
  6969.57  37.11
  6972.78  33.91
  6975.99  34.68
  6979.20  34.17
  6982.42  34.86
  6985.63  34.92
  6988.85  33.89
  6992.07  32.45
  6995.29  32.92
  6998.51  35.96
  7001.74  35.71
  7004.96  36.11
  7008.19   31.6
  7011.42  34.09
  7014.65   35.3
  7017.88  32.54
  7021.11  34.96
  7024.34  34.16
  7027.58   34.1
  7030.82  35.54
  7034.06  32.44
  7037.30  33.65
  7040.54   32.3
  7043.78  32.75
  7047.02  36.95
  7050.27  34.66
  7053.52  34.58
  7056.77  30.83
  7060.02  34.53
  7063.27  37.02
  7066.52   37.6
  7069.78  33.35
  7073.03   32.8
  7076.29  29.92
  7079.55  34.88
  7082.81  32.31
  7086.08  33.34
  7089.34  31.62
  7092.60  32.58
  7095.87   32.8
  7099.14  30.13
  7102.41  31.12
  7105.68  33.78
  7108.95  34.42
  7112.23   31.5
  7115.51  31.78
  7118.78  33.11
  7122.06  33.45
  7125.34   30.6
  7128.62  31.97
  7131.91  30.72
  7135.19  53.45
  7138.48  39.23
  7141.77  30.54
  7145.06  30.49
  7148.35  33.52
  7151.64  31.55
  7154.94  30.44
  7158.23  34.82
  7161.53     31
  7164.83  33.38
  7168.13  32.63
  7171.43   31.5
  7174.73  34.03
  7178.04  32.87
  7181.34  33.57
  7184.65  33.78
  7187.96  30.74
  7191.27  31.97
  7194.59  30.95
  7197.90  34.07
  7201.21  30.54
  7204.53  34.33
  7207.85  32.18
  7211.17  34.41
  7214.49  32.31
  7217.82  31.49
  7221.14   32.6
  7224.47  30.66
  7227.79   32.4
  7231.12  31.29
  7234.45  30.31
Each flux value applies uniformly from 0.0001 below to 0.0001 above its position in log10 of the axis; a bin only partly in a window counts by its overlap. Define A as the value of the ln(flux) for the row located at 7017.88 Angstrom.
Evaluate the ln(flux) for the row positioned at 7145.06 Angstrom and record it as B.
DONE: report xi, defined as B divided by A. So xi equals 0.98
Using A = 3.482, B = 3.42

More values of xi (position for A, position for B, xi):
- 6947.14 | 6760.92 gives 1.02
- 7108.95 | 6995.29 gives 0.99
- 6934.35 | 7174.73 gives 0.99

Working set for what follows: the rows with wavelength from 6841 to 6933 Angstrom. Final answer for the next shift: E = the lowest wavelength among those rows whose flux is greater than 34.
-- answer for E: 6845.51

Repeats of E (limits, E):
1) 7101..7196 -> 7108.95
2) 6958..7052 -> 6959.94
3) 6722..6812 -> 6723.66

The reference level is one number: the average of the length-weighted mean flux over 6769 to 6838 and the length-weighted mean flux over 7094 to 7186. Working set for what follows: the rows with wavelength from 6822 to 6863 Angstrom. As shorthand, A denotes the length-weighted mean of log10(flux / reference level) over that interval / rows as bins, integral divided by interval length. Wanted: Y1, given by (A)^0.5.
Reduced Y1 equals 0.02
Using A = 0.001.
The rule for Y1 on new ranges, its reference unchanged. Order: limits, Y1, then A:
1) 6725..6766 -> 0.29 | 0.082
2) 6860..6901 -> 0.05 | 0.003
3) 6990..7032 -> 0.00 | 0.000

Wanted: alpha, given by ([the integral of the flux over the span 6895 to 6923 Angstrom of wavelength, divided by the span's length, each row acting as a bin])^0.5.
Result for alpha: 5.84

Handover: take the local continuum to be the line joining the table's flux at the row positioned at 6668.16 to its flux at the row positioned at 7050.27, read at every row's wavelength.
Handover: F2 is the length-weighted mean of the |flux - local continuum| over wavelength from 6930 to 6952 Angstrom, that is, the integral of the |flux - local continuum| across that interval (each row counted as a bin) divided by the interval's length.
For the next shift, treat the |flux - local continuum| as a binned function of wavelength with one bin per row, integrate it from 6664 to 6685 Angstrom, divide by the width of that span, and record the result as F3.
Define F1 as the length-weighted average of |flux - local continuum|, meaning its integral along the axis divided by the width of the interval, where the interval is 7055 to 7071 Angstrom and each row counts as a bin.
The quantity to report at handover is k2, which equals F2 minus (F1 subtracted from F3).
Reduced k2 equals 1.5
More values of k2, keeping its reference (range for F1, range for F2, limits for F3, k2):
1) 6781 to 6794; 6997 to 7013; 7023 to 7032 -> 3.3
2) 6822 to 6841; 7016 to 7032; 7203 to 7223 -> 2.5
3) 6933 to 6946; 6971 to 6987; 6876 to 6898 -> 0.0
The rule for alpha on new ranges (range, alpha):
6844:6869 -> 5.90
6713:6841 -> 6.46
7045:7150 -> 5.81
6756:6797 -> 5.97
